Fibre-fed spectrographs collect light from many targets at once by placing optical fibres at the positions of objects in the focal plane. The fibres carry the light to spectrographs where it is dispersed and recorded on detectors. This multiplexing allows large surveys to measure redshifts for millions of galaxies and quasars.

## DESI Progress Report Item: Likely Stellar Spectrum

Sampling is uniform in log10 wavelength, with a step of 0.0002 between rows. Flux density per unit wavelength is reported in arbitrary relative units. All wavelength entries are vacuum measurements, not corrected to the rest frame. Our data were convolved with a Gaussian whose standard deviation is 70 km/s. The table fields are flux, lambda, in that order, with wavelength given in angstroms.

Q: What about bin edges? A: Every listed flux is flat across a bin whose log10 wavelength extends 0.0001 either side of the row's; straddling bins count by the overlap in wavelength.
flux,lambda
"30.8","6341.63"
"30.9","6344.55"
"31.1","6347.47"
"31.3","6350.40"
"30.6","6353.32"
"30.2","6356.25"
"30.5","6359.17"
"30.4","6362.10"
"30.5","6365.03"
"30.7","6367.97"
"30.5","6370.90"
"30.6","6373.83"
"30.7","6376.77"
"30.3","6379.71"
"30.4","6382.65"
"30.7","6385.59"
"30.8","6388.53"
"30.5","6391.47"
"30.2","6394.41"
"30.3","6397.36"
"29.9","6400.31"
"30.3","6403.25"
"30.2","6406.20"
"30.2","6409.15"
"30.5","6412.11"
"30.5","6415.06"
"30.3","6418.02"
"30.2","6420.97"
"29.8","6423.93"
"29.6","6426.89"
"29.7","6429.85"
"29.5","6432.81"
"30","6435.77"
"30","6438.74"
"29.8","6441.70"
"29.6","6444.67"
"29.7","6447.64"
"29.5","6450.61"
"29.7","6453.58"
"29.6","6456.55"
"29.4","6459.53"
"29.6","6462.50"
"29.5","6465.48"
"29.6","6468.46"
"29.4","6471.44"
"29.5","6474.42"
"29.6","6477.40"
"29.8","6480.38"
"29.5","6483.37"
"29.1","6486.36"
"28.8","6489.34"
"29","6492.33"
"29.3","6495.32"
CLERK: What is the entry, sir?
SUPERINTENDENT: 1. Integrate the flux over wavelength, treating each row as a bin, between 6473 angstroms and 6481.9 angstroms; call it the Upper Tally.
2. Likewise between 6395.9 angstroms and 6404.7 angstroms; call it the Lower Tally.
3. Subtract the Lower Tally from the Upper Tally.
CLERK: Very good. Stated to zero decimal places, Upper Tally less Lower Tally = -2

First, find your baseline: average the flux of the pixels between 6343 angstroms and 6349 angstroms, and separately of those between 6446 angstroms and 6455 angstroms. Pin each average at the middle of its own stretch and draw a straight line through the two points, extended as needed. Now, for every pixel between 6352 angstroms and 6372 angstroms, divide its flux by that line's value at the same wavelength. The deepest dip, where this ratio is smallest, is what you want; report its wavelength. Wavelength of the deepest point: 6356.25 angstroms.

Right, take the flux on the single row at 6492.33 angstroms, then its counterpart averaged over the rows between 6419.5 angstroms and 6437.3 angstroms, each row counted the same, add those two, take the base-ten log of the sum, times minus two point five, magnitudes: -4.42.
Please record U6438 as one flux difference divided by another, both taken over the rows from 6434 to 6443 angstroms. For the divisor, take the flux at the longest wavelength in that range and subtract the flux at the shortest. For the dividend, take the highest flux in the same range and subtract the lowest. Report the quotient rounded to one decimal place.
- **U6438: -1.0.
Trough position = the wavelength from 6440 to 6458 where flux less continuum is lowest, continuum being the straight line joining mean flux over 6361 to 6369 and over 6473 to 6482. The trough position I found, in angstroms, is 6450.61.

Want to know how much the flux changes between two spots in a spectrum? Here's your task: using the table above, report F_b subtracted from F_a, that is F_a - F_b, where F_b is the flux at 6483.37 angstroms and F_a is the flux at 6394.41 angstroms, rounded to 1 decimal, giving 0.7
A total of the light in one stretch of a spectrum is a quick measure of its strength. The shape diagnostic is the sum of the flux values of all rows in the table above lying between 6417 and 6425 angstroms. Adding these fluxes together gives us 90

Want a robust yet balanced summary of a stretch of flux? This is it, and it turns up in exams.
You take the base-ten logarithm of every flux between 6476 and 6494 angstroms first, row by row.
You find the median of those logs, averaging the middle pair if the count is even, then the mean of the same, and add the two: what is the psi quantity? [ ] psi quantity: 2.93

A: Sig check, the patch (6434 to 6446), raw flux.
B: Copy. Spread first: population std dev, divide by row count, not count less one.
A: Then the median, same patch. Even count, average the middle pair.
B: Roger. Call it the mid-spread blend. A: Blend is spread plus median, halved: 15.0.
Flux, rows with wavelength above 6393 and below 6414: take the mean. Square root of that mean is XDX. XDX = 5.50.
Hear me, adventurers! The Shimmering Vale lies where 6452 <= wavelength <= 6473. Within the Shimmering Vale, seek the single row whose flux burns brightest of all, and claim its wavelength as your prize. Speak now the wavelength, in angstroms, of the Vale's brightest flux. 6453.58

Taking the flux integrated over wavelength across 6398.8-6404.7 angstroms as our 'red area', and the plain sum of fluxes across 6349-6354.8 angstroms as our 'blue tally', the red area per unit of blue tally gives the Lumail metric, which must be 2.87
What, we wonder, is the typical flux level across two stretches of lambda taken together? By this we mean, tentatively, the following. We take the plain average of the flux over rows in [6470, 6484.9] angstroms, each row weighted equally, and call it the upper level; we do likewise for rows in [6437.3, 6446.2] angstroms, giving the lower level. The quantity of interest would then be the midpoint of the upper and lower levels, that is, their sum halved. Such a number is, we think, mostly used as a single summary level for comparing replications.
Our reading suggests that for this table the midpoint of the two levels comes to 29.7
